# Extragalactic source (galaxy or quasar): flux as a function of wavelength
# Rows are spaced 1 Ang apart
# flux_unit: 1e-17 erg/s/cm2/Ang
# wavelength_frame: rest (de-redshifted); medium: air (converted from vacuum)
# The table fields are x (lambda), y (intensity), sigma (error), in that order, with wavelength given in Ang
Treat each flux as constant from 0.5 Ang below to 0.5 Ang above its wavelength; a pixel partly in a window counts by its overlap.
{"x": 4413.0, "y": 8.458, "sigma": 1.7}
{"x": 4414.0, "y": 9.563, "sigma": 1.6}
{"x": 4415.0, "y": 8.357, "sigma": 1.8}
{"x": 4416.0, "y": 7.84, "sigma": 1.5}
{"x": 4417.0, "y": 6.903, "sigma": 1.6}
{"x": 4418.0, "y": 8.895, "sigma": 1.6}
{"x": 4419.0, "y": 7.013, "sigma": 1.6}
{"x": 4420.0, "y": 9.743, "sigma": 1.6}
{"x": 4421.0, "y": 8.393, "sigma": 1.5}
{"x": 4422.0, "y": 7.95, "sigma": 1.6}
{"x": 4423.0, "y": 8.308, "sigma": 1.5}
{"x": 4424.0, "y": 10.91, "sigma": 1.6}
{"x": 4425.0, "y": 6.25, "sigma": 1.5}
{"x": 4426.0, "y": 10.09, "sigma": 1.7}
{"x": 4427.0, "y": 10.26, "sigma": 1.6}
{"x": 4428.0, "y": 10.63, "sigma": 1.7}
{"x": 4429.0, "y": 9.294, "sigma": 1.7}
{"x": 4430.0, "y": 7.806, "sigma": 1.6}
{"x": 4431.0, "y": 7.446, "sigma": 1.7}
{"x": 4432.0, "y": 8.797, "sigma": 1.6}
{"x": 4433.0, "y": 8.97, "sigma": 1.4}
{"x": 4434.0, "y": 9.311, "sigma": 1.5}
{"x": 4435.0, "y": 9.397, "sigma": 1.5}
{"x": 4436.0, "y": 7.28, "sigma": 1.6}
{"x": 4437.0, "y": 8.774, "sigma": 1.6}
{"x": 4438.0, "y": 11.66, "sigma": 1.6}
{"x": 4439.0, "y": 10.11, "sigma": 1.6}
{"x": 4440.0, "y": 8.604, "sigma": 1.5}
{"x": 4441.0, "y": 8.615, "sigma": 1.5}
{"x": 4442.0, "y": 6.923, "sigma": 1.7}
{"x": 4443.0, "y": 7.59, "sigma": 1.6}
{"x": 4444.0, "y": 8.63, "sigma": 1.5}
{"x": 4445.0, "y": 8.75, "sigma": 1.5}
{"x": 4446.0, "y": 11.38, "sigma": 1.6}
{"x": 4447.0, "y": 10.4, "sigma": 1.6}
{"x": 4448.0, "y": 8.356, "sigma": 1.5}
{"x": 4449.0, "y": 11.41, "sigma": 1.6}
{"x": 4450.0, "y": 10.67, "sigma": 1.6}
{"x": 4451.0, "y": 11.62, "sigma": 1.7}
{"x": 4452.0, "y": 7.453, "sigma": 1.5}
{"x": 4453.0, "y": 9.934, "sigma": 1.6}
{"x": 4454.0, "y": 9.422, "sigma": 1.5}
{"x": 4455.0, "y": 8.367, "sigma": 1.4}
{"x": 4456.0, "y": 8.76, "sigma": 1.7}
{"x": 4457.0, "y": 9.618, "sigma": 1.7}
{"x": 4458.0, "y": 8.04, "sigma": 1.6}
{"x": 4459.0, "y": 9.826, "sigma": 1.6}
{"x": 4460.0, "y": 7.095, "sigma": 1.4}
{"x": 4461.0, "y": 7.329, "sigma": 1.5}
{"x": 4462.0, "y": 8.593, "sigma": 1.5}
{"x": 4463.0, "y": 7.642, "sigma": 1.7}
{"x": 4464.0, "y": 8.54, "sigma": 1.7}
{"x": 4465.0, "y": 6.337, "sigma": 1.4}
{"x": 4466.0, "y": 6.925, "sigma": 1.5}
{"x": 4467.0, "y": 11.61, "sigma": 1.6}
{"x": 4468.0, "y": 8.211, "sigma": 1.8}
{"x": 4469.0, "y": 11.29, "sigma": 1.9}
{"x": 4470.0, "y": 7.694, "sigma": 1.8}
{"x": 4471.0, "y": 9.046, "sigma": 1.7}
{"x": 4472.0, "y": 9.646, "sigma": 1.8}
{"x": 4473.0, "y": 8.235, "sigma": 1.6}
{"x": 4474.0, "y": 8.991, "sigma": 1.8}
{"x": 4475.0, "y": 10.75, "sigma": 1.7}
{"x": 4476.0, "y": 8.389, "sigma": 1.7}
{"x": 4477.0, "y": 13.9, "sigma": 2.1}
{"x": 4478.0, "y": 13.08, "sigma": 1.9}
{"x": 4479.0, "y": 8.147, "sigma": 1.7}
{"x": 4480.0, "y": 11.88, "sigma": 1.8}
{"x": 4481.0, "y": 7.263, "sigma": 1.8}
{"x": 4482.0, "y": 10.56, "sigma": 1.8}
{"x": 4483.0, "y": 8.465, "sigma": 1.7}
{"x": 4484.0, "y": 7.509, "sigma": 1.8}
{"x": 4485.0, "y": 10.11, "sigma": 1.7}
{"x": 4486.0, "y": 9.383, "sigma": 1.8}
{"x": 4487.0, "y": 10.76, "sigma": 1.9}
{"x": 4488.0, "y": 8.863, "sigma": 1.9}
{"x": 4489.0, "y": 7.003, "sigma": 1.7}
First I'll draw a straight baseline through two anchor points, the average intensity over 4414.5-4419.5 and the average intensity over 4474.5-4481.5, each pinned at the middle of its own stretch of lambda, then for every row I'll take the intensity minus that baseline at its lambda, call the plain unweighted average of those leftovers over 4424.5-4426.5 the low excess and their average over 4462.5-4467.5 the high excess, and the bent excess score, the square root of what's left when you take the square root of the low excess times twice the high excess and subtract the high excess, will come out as 1.4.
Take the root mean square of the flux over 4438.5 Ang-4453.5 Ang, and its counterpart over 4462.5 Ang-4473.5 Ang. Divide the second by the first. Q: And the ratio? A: 0.93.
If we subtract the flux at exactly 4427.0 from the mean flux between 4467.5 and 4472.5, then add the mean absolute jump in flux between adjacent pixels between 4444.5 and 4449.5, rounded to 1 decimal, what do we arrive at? 1.1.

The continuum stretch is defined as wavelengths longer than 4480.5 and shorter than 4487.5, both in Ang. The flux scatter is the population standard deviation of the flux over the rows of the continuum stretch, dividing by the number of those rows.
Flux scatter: 1.32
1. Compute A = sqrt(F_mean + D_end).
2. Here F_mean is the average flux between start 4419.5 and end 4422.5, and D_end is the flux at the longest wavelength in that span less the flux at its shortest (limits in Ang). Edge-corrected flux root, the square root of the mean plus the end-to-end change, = 2.63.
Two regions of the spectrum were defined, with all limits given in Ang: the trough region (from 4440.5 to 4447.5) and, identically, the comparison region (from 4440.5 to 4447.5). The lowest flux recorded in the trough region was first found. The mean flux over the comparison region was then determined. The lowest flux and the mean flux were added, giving 15.8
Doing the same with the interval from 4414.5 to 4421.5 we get 15.1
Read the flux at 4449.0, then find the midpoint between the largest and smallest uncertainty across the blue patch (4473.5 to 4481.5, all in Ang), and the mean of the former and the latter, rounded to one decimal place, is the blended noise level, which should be 6.7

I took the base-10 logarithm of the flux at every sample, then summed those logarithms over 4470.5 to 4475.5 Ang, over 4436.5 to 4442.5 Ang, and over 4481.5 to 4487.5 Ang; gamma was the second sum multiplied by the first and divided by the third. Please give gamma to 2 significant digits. 4.7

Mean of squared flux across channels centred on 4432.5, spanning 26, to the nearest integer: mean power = 80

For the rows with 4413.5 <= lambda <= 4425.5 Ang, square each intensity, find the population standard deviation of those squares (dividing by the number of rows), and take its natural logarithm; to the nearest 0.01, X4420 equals 3.07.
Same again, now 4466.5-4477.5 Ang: 3.65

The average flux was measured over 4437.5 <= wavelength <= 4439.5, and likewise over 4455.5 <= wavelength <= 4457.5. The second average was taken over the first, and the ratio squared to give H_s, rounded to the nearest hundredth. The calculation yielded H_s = 0.71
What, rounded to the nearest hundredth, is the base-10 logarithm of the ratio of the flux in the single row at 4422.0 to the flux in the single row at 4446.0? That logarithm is -0.16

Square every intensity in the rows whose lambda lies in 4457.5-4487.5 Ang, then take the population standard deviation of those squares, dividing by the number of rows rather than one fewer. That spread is 37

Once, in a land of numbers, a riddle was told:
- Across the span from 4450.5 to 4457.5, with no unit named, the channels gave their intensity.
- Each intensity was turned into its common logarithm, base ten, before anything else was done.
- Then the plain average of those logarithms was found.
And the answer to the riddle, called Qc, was 0.97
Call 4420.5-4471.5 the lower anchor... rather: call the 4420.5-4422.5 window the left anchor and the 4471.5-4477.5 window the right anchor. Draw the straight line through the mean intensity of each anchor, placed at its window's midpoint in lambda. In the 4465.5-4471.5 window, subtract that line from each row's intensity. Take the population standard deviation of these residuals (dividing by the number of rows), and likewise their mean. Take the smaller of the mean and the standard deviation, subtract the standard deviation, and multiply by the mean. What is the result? 1.6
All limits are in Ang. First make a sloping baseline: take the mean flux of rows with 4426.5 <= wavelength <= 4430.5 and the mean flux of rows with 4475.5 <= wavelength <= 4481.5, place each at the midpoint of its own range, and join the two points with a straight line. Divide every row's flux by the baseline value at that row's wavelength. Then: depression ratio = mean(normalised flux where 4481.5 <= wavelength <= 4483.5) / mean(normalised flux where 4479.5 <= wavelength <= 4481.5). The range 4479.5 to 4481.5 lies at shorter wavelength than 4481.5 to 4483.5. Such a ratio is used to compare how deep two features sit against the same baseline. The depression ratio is 0.99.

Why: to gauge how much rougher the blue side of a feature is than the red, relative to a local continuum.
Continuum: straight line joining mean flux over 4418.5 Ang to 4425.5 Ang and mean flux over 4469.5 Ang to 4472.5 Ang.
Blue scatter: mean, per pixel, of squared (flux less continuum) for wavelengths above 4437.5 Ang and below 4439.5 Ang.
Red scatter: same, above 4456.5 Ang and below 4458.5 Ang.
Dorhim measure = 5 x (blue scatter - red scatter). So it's 28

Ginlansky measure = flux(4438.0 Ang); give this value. 11.66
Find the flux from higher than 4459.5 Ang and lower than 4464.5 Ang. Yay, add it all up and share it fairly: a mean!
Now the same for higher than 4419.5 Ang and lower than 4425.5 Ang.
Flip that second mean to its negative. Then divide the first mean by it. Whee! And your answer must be -0.91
